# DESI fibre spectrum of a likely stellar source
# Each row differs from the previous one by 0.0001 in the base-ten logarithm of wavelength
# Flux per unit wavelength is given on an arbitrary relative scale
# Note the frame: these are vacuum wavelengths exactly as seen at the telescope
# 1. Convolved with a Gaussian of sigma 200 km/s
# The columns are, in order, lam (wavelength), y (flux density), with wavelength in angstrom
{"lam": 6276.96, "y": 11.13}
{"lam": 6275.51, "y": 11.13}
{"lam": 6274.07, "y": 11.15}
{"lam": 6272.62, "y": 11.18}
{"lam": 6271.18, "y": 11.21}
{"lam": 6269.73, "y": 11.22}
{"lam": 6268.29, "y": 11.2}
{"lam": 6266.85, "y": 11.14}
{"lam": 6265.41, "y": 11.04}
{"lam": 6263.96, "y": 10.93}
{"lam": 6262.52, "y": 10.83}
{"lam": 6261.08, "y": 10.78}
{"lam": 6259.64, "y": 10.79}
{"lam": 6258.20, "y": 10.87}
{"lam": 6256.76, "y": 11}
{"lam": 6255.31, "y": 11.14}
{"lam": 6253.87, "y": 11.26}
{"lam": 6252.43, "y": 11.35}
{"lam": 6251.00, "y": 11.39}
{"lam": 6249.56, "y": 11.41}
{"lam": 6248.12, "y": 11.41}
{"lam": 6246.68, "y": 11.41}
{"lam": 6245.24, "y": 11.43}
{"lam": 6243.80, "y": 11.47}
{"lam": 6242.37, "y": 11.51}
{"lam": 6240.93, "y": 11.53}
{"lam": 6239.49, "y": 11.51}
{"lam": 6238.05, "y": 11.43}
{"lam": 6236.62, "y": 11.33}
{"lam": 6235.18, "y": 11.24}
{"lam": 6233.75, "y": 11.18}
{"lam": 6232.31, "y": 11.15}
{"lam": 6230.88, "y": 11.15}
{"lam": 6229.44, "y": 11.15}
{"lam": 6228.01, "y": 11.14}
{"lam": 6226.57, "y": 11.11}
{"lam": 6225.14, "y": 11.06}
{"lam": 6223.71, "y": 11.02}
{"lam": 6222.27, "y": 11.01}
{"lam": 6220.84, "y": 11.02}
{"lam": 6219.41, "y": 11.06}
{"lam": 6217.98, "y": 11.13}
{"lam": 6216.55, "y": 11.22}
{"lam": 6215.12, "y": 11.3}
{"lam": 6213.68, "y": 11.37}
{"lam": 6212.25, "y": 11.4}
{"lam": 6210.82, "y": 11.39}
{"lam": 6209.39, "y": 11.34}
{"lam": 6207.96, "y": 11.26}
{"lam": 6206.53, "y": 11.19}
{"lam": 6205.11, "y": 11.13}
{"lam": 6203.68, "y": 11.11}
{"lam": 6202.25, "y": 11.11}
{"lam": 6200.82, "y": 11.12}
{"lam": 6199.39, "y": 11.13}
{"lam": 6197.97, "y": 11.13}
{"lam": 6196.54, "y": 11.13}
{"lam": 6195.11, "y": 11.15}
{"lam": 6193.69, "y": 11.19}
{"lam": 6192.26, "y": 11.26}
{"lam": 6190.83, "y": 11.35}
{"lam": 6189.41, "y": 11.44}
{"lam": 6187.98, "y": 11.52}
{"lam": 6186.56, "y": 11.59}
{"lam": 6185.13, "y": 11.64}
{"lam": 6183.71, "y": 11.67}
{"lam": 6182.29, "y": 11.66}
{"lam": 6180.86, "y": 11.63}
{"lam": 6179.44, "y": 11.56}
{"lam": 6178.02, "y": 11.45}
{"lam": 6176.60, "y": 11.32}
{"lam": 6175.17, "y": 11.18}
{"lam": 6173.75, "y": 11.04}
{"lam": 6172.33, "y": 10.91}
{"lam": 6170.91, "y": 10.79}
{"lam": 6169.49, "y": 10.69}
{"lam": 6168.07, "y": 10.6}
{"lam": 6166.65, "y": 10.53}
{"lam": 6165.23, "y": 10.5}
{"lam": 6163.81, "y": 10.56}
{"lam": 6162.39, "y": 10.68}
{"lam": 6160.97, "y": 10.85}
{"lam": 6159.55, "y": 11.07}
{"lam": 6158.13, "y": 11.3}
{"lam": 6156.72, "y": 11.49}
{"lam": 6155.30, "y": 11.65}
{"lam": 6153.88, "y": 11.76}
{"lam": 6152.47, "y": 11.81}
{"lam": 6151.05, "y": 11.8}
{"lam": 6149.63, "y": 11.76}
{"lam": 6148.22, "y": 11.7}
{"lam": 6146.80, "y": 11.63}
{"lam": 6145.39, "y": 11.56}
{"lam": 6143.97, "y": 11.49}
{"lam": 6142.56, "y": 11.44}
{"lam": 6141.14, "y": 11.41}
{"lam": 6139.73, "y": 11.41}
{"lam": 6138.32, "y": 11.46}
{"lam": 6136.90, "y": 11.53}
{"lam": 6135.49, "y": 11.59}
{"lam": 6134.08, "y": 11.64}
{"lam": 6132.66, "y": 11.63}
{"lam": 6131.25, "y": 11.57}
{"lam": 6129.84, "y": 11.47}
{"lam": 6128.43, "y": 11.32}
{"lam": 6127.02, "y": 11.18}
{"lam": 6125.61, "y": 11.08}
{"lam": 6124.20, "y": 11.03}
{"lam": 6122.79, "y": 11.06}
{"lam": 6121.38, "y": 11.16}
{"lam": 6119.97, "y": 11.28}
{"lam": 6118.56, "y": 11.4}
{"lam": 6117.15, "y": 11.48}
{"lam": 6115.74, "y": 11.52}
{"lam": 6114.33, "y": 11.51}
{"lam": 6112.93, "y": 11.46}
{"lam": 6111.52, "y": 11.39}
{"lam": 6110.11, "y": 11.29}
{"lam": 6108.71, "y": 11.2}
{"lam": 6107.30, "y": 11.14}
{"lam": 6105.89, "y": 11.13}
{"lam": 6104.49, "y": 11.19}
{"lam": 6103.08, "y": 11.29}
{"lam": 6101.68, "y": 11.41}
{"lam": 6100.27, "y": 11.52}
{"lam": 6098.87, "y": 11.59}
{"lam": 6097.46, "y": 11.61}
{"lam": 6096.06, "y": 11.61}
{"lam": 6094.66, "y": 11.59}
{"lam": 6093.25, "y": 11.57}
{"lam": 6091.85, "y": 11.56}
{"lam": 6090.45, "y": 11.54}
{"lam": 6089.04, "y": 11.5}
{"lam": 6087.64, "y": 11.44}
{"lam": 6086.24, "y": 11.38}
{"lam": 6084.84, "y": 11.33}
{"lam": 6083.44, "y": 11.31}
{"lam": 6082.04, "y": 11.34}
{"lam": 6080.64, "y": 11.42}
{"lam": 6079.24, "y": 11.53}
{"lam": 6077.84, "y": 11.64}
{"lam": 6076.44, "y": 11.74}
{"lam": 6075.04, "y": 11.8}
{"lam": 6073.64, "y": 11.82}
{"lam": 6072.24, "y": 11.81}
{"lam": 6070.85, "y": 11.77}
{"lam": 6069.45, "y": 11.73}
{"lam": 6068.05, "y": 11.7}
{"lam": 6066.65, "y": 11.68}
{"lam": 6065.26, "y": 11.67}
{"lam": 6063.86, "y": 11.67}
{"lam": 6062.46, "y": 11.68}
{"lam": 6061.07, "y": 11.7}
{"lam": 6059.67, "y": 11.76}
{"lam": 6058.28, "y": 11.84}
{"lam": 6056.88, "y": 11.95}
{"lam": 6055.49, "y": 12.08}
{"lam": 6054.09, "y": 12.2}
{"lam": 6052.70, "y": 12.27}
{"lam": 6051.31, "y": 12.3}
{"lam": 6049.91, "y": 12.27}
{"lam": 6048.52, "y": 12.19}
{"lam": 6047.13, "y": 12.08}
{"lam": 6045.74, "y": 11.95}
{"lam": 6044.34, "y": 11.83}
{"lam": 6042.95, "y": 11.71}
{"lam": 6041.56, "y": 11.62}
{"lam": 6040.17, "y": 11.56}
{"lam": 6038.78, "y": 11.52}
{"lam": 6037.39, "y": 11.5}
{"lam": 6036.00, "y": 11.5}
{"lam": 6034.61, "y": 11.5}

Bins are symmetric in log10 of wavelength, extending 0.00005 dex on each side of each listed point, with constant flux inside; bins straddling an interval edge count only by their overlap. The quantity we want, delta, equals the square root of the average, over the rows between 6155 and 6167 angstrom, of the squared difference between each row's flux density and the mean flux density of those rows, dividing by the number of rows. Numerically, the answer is 0.41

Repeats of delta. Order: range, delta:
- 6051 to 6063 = 0.23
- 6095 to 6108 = 0.19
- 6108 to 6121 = 0.11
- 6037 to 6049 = 0.24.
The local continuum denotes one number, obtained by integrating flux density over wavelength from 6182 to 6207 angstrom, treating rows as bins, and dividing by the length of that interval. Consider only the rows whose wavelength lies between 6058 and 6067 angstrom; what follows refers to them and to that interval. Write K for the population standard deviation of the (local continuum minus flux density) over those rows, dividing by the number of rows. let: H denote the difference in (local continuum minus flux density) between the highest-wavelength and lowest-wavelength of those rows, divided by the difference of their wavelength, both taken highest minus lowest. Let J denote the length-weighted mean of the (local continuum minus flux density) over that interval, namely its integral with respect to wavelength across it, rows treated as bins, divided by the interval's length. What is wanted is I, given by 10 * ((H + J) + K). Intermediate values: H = 0.02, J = -0.4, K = 0.059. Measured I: -3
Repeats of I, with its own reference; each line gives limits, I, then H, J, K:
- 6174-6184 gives 0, -0.06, -0.2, 0.174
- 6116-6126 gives 3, 0.05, 0.1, 0.164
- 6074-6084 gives 0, 0.06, -0.2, 0.179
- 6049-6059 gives -6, 0.05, -0.8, 0.166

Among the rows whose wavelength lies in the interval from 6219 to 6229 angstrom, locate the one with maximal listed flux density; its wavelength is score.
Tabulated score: 6228.01 angstrom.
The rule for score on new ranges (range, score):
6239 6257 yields 6240.93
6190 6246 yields 6240.93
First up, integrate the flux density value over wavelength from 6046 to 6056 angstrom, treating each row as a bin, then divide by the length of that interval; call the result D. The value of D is 12.19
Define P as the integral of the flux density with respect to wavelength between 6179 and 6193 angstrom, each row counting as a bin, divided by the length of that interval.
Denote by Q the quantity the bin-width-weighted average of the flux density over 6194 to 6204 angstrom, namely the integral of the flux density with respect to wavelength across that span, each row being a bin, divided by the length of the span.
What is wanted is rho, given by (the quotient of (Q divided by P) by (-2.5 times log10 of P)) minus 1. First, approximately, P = 11.5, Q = 11.1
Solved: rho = -1.36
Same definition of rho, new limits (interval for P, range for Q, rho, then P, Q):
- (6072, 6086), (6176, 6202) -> -1.37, 11.6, 11.4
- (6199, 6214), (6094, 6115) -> -1.39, 11.2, 11.4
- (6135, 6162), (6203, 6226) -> -1.37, 11.5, 11.2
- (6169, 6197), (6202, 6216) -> -1.38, 11.3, 11.3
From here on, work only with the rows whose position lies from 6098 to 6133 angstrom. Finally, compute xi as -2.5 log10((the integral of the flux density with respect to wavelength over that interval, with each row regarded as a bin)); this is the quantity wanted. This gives -6.496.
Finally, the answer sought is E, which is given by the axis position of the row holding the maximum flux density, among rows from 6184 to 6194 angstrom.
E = 6185.13 angstrom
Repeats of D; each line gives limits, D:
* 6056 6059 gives 11.92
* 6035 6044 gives 11.58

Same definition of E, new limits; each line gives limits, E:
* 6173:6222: 6183.71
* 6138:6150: 6149.63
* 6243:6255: 6243.80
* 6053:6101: 6054.09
